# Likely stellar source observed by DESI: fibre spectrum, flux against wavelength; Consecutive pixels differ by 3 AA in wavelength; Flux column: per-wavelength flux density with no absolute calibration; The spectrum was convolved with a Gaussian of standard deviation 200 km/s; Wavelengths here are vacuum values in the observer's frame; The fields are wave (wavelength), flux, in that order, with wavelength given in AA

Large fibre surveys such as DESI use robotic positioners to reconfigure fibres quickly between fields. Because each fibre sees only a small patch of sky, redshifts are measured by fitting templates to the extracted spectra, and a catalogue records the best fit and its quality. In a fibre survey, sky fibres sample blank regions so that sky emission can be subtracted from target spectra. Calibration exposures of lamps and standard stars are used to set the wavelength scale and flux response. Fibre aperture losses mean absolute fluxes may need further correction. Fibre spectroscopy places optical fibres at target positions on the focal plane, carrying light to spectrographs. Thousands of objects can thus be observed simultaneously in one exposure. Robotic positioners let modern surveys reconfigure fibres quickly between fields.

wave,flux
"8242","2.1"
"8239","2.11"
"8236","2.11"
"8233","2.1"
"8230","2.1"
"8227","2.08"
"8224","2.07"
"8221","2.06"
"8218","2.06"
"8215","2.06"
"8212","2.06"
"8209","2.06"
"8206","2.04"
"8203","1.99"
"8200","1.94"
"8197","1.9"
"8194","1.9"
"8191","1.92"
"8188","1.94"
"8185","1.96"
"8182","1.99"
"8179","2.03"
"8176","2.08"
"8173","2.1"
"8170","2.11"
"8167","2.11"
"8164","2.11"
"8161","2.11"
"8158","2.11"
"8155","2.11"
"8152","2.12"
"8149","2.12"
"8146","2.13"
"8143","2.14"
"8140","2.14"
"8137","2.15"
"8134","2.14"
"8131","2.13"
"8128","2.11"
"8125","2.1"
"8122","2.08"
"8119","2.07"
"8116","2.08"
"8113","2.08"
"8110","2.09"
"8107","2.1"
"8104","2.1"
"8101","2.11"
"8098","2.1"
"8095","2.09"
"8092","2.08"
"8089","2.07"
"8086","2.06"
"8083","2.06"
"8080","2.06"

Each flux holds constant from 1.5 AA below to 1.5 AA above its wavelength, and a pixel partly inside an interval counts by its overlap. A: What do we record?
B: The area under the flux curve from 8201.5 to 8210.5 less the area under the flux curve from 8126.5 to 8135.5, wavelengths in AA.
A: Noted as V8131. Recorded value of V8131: -0.9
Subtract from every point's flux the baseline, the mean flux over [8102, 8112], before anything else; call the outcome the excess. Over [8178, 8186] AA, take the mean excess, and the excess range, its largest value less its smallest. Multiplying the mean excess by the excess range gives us -0.0072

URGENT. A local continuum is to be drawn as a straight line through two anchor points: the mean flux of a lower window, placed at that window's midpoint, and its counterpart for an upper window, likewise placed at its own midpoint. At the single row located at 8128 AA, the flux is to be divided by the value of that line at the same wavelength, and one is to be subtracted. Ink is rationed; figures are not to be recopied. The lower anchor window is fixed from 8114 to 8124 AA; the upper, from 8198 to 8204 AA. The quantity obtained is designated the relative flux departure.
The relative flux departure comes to 0.02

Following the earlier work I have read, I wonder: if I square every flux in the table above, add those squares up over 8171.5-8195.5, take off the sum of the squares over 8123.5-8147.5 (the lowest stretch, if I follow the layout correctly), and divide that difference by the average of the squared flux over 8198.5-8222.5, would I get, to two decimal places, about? -1.11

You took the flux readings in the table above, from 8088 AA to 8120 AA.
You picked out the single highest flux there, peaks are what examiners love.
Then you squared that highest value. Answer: 4.45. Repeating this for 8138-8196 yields 4.58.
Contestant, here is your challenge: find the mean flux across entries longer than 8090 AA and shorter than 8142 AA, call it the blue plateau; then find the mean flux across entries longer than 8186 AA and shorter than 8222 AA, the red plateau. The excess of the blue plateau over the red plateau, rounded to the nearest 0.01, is 0.11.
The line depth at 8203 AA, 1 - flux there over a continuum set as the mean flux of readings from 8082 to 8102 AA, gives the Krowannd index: 0.044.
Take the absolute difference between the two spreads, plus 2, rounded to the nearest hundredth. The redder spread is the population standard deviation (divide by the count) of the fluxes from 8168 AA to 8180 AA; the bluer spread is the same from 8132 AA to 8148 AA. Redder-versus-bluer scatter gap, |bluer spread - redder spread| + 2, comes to 2.02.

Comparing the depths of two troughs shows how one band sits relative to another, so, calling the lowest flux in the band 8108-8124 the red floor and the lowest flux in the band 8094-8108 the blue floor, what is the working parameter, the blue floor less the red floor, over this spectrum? 0.02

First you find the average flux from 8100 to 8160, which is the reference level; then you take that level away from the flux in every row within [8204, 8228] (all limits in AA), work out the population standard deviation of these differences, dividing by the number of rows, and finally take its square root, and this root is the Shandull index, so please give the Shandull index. 0.10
